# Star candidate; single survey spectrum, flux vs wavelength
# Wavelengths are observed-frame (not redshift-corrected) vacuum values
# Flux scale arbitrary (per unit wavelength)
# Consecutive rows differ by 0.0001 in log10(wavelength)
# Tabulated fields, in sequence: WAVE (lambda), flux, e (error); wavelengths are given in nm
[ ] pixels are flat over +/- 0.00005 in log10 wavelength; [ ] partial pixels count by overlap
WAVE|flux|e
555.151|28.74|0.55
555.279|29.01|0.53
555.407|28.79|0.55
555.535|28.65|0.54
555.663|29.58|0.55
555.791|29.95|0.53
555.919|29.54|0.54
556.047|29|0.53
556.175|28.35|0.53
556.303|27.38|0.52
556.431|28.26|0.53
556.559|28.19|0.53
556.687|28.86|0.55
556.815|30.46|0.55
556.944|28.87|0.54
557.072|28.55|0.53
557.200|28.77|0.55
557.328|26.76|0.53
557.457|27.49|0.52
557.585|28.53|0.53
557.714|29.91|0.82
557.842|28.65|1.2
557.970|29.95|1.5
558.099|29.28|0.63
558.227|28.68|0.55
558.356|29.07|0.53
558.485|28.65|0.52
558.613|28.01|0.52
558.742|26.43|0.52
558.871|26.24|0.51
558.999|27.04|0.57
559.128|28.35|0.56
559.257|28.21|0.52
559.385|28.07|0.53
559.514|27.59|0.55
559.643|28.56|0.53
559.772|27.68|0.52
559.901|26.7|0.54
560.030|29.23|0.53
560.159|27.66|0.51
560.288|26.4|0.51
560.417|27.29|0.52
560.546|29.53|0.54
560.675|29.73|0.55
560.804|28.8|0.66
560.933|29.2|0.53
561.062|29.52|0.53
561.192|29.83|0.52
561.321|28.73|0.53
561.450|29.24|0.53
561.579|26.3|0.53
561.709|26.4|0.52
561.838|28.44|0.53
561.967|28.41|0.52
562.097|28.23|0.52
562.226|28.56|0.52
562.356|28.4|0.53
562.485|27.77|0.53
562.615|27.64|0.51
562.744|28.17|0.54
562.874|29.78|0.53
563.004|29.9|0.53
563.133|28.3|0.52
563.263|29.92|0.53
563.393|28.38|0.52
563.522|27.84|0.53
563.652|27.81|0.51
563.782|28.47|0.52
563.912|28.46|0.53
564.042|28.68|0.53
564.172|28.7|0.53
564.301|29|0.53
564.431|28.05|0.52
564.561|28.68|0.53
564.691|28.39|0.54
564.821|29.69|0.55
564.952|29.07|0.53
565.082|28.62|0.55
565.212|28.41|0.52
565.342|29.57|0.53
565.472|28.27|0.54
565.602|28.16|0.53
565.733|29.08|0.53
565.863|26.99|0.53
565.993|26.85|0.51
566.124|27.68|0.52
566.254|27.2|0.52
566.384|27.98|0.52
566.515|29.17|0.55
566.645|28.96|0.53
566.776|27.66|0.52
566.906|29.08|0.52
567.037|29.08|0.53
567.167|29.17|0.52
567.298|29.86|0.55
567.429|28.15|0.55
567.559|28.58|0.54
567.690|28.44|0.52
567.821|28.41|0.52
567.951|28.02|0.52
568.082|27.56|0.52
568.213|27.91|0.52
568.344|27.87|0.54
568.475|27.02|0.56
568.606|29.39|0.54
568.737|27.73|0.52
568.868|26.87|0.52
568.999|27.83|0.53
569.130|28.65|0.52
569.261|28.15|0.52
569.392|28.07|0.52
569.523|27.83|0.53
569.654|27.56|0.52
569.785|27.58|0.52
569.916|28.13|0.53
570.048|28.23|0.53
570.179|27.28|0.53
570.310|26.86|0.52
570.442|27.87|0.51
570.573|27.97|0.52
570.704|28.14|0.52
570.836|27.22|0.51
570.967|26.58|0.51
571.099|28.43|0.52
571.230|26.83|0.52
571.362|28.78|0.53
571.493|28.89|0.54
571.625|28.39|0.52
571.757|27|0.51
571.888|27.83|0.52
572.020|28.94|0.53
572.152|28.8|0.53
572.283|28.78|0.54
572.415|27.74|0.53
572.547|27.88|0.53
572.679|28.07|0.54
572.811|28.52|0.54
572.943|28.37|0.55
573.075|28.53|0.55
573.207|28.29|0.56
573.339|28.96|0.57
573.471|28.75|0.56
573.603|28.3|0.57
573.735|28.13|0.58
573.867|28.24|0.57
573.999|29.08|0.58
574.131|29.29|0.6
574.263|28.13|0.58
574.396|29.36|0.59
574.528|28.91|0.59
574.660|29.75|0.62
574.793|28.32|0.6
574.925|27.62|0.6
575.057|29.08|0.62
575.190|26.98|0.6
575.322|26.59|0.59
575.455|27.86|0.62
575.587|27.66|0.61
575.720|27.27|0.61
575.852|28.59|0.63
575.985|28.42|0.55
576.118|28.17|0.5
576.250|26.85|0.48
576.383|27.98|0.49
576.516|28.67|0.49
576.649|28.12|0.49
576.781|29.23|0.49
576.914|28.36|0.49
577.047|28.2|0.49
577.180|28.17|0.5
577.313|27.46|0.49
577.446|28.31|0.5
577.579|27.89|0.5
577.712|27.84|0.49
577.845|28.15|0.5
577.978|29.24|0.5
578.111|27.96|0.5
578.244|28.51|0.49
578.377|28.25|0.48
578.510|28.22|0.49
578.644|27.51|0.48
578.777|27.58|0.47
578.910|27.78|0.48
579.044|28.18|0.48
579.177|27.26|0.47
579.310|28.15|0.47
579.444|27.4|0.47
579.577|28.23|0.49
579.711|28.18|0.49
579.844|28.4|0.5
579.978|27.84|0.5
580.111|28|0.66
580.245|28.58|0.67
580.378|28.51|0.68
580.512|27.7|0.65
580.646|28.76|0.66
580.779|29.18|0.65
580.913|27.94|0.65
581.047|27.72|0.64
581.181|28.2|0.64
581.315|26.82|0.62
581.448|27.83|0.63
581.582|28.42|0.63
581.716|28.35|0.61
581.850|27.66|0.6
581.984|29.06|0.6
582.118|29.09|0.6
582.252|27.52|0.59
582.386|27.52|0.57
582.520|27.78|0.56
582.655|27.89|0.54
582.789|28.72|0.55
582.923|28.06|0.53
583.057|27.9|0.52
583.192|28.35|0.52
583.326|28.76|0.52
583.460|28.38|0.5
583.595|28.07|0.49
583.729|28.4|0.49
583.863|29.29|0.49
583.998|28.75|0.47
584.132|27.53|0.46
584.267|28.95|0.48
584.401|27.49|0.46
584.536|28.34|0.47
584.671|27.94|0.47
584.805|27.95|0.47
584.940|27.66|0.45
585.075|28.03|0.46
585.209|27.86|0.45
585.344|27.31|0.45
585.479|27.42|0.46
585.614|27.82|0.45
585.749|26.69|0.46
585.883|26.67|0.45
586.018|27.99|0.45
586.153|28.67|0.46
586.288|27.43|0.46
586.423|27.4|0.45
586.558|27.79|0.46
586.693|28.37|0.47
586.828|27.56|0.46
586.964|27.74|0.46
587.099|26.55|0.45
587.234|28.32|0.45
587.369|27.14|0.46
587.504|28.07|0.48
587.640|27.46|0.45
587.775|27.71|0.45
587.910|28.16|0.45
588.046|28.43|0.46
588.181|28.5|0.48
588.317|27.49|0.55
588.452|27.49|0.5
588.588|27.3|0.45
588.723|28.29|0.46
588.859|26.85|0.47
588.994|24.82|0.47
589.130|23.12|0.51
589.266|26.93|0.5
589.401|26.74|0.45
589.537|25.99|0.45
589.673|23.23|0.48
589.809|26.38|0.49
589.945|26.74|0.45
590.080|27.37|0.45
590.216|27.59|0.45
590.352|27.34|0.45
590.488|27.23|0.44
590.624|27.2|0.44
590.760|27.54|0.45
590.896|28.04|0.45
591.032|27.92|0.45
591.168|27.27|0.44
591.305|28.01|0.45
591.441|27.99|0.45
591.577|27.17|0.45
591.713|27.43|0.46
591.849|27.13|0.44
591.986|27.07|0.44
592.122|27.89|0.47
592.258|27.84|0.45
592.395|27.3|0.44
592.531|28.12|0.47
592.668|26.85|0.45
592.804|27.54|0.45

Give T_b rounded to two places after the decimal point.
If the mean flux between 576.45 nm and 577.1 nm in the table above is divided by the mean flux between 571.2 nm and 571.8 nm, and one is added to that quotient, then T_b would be 2.02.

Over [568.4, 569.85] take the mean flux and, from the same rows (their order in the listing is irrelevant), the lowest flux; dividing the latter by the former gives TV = 0.964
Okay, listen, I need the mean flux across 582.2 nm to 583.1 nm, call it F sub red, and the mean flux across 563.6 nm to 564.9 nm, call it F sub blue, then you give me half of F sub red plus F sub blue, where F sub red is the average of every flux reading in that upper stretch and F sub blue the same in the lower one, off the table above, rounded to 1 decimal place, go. 28.3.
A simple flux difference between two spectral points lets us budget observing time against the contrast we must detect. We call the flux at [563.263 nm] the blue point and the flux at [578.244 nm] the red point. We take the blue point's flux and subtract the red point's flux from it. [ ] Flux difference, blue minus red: 1.4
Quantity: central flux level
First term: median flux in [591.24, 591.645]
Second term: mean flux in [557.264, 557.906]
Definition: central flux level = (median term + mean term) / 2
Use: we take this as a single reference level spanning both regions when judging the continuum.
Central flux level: 28.13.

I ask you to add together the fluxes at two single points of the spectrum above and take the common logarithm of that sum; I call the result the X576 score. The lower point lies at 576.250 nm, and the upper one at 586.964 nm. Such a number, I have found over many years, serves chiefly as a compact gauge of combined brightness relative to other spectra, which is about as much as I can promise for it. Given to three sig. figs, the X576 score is 1.74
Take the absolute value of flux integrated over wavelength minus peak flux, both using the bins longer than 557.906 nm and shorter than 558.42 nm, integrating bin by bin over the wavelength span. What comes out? 14.9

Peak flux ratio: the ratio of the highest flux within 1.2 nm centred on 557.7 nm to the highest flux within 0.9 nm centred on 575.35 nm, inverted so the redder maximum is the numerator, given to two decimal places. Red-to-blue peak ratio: 0.97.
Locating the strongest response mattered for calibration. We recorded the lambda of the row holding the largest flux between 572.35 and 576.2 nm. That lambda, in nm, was 574.660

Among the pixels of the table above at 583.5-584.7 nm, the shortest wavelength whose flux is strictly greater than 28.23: 583.729 nm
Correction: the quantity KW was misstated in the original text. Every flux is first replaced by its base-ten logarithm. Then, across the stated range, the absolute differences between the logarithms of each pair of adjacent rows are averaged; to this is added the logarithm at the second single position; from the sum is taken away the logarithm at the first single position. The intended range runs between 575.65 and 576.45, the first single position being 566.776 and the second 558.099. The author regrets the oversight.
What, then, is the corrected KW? 0.038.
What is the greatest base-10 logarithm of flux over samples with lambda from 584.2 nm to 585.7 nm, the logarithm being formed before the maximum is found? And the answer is 1.46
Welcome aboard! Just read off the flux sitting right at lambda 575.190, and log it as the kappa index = 26.98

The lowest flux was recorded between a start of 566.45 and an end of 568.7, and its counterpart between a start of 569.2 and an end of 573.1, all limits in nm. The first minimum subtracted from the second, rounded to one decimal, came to -0.4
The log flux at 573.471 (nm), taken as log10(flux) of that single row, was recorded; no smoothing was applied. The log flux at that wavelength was 1.46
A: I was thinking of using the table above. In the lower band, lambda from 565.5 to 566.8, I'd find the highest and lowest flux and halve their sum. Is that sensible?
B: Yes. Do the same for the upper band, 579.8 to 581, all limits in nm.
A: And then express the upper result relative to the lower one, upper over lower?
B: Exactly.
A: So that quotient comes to 1.02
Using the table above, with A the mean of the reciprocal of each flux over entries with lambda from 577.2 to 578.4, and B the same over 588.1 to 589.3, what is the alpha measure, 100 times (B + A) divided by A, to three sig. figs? 206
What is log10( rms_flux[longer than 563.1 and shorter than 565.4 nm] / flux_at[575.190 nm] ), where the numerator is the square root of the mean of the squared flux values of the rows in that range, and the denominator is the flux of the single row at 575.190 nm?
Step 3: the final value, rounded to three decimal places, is 0.026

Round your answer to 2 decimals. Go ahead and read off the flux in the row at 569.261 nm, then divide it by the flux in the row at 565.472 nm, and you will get 1.00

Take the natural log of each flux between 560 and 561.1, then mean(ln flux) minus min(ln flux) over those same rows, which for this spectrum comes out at 0.079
